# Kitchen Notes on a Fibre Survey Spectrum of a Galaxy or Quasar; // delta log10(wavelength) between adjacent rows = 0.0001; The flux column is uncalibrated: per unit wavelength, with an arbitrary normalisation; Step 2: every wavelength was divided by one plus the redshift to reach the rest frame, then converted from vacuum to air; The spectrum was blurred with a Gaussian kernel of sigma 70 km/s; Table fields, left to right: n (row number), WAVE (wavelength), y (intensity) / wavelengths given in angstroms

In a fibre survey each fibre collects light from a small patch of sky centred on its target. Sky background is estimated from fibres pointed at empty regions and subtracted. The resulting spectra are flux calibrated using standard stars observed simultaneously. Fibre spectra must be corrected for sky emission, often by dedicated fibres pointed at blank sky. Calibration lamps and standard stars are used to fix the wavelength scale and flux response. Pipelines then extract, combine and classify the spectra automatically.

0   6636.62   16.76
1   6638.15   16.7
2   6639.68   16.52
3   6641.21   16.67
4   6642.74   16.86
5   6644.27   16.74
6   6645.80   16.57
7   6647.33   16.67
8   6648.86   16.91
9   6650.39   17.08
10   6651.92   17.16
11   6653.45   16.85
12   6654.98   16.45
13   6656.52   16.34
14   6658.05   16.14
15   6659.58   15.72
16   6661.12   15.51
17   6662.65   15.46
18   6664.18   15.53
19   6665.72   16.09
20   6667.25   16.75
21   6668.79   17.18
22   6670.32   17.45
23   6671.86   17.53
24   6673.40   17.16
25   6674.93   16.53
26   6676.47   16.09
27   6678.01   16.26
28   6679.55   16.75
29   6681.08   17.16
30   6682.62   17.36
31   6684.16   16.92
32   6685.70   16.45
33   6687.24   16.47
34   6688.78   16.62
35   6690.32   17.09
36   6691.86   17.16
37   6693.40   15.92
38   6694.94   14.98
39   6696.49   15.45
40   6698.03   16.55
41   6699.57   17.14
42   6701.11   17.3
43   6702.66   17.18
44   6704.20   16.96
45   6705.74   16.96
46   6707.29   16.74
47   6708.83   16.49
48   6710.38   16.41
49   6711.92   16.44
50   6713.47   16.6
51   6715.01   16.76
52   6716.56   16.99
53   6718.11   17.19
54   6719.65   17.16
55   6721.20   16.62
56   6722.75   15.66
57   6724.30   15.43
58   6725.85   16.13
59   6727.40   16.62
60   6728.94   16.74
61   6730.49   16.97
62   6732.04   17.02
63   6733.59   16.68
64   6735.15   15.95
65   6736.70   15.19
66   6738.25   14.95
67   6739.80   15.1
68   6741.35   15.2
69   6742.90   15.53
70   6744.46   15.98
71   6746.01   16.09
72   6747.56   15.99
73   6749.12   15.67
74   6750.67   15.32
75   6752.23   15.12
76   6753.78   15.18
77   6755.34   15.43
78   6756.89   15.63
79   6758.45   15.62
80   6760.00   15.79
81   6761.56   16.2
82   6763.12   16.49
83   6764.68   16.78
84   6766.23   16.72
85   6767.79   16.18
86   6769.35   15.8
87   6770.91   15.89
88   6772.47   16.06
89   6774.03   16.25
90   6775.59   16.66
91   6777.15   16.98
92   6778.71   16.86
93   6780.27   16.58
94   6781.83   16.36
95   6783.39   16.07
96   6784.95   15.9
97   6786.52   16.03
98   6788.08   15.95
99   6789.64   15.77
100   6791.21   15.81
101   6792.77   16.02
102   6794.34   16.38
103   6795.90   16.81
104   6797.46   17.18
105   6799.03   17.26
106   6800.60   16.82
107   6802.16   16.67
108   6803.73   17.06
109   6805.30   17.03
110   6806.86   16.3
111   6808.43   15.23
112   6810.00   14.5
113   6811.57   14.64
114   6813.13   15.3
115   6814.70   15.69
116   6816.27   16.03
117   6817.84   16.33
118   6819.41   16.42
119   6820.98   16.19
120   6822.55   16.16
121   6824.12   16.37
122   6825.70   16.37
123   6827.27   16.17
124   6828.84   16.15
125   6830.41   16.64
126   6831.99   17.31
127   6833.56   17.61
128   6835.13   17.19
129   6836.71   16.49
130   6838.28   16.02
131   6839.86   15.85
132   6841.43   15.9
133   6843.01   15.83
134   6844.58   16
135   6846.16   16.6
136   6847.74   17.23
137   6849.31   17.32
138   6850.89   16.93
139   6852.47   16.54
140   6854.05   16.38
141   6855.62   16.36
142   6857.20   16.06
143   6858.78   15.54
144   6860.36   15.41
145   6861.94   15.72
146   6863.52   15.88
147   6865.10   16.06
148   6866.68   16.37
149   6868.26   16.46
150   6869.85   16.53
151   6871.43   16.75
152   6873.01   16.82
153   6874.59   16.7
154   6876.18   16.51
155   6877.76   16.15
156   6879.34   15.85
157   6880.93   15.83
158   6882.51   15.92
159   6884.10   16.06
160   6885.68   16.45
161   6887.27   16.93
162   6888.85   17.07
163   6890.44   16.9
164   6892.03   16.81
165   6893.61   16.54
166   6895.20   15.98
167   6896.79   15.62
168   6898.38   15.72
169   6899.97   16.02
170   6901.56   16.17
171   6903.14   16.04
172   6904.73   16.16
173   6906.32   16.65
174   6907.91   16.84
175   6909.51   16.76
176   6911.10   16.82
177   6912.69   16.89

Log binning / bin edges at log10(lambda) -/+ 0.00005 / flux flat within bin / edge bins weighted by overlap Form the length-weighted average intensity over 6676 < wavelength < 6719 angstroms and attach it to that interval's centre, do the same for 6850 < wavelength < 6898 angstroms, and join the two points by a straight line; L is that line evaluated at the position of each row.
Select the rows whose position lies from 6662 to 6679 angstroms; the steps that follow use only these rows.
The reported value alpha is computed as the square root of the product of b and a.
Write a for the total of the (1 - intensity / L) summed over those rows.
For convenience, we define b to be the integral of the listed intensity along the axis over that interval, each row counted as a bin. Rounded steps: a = 0.11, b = 281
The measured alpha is 6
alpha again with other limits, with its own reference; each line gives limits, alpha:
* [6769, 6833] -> 23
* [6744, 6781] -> 20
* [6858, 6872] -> 5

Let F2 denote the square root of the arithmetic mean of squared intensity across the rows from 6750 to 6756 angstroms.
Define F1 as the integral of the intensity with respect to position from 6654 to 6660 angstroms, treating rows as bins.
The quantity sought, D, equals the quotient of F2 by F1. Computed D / 0.157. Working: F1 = 97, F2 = 15.3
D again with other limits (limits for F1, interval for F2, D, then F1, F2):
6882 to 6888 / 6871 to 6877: 0.170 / 98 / 16.7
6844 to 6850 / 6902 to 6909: 0.163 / 101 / 16.4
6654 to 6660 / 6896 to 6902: 0.163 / 97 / 15.9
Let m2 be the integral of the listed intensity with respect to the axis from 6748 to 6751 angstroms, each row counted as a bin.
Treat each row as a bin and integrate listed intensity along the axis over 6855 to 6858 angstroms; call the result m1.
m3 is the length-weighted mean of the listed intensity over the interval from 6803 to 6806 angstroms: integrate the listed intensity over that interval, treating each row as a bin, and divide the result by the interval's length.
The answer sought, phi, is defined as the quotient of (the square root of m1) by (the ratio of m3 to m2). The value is 19.1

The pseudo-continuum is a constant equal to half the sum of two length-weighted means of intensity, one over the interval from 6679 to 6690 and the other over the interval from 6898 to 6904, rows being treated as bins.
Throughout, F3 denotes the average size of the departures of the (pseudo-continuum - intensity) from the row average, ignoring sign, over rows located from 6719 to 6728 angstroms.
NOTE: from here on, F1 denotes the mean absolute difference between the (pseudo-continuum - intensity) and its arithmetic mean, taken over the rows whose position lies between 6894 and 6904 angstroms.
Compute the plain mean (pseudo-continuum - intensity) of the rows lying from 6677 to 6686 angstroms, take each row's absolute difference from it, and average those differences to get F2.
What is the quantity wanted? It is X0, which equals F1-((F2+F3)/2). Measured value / -0.26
